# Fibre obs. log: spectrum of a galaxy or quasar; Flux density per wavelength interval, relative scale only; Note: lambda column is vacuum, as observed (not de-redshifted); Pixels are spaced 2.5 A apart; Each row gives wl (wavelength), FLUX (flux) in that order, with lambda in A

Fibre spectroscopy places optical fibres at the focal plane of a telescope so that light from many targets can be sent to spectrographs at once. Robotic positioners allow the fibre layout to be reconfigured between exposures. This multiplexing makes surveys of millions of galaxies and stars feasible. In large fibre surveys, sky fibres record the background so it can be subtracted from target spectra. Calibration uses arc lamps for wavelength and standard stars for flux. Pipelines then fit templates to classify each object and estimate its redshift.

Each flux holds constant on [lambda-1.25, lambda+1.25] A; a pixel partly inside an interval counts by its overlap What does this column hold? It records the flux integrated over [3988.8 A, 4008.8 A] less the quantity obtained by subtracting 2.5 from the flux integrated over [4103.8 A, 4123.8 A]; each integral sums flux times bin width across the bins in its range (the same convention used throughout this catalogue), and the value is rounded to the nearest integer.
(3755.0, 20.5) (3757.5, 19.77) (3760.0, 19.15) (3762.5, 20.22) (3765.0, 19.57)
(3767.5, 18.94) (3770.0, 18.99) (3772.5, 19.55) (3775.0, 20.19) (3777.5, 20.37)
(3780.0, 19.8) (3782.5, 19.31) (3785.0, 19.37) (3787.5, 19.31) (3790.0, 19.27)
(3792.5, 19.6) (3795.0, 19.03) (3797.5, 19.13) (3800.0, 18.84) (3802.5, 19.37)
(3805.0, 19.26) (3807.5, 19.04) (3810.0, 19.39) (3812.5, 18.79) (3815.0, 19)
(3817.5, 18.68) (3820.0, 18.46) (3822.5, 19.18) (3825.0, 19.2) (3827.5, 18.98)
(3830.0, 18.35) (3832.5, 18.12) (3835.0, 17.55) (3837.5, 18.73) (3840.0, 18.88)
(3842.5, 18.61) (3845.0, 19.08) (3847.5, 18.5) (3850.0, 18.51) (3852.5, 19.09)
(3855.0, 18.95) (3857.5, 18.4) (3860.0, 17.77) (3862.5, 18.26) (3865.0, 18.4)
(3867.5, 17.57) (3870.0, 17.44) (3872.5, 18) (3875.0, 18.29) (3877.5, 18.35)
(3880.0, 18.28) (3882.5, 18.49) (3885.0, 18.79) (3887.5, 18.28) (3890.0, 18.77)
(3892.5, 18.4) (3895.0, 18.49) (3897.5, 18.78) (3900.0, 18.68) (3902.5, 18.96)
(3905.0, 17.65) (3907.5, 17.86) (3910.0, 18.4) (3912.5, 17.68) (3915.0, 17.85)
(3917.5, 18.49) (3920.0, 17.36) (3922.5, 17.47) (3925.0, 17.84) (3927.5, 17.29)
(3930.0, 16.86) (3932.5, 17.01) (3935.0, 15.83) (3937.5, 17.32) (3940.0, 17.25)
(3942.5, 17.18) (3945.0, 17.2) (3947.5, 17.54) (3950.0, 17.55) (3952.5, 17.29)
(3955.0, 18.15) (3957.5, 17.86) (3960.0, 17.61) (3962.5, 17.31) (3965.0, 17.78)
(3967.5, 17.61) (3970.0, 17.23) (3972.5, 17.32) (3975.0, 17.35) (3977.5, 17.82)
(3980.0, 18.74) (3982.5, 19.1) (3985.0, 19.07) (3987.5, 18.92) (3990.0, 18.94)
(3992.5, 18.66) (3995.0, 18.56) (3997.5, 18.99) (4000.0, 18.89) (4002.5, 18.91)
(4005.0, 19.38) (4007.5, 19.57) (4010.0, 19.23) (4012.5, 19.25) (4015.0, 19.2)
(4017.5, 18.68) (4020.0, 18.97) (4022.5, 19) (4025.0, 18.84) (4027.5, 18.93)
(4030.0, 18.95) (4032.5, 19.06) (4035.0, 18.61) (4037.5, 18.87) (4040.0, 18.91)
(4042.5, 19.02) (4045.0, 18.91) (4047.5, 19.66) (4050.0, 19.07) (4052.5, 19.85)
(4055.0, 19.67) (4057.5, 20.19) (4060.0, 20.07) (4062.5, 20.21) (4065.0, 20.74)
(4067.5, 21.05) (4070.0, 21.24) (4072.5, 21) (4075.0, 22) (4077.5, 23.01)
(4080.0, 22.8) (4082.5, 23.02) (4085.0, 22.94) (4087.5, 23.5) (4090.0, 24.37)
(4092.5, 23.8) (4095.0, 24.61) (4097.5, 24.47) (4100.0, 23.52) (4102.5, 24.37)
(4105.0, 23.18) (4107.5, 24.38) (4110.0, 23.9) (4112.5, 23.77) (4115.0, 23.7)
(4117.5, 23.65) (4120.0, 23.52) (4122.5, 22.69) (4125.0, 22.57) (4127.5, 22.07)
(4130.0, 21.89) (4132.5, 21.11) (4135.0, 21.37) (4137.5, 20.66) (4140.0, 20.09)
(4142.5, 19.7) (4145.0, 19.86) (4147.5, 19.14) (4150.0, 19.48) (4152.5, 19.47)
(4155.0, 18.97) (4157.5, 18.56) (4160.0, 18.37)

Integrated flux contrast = -90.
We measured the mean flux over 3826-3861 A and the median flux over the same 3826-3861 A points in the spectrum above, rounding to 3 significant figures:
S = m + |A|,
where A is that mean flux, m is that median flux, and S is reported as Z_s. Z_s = 37.1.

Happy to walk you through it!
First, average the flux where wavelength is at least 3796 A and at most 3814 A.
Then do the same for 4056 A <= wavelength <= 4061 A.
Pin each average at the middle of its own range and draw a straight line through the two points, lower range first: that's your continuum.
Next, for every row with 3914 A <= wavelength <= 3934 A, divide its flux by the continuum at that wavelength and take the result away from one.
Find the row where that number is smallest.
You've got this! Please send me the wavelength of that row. 3917.5 A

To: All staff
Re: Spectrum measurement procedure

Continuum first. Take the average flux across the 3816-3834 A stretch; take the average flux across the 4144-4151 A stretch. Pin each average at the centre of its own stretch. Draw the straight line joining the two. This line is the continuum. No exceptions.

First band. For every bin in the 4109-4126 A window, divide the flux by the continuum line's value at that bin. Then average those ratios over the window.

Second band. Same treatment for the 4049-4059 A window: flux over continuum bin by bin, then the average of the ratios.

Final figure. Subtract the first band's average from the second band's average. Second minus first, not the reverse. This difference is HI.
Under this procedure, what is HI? -0.18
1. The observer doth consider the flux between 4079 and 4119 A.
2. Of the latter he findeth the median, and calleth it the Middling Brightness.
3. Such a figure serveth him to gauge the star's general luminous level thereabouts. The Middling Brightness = 23.7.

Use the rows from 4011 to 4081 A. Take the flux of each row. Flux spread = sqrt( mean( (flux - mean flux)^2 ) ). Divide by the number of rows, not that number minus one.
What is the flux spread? 1.22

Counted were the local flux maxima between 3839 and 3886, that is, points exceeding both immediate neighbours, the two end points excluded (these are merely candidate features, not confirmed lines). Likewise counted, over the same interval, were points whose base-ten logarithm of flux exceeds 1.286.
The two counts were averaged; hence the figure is 2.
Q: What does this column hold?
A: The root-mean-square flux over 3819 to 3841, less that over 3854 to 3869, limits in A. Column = 0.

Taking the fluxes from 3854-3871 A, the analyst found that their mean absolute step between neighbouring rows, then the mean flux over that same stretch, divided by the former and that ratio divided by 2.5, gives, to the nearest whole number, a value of 16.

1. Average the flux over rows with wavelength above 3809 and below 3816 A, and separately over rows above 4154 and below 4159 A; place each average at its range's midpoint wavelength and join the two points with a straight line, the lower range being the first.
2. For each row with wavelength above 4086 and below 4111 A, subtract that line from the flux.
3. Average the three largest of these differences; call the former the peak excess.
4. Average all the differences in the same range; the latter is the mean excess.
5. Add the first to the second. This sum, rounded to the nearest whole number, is 11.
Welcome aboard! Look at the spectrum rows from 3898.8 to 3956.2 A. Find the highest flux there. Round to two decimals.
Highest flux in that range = 18.96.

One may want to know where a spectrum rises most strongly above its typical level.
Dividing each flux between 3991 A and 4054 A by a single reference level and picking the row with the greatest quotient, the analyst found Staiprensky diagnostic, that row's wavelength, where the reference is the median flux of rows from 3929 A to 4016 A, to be 4052.5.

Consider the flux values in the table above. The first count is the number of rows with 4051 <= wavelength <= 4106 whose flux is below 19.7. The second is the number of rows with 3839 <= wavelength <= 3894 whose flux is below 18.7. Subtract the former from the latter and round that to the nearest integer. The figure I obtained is 15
